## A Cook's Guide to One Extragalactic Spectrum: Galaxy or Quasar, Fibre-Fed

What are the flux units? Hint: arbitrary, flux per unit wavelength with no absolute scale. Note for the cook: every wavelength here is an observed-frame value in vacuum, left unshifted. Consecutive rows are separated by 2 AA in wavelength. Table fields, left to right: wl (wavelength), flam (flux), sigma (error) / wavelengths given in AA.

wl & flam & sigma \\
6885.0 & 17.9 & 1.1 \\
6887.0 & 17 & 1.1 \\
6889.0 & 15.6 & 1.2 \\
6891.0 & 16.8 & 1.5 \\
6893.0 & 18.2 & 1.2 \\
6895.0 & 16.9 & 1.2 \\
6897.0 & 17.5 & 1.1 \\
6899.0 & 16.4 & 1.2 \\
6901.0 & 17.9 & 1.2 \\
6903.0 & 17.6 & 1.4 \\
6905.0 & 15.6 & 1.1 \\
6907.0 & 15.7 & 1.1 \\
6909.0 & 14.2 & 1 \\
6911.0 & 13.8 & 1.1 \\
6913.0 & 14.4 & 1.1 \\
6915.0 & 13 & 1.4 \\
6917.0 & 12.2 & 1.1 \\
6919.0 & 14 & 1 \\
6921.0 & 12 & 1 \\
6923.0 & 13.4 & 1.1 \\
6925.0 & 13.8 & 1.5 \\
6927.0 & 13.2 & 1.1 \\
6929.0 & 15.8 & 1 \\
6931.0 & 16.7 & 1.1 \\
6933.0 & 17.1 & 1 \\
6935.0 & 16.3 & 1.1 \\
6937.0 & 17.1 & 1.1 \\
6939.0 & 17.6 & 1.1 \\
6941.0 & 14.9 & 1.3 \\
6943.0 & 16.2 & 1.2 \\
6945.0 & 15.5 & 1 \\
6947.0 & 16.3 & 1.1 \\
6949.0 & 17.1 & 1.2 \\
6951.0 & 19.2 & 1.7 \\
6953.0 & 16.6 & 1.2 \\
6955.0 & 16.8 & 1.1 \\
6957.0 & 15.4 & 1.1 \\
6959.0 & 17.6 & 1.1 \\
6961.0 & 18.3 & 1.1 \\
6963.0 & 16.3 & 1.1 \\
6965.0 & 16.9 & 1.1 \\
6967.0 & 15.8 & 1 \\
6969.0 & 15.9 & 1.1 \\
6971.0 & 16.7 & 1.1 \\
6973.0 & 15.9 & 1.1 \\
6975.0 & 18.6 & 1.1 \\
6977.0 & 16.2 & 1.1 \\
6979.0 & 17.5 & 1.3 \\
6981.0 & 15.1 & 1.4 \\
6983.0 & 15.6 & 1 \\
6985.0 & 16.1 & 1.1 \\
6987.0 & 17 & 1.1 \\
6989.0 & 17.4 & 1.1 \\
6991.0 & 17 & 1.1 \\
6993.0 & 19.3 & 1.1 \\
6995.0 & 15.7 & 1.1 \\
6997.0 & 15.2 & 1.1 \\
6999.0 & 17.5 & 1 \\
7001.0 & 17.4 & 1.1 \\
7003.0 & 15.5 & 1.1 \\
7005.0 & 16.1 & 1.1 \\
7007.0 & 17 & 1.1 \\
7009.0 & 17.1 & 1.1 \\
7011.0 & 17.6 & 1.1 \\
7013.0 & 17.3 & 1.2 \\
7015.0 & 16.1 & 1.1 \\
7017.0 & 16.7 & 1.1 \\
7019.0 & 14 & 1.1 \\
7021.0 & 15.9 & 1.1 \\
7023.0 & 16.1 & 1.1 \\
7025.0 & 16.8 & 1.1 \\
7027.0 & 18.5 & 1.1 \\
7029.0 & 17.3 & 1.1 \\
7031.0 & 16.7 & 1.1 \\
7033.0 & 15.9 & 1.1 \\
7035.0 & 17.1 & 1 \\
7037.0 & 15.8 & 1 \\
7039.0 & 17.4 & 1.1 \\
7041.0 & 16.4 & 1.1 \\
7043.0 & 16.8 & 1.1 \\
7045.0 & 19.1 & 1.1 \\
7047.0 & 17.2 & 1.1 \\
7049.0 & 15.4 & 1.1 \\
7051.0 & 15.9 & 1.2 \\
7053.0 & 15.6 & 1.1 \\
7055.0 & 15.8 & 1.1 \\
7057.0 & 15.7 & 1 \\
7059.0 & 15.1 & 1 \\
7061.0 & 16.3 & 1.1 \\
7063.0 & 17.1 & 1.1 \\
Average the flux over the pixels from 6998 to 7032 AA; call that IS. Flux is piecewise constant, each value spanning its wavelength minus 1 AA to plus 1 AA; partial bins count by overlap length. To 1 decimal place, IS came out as 16.7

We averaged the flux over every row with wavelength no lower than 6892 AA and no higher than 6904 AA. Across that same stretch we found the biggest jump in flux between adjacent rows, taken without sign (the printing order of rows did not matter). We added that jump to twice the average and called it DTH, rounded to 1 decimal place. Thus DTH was 36.3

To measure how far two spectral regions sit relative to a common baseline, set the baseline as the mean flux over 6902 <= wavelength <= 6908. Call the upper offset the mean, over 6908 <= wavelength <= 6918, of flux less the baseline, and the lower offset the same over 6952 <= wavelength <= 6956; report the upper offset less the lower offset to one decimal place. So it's -3.2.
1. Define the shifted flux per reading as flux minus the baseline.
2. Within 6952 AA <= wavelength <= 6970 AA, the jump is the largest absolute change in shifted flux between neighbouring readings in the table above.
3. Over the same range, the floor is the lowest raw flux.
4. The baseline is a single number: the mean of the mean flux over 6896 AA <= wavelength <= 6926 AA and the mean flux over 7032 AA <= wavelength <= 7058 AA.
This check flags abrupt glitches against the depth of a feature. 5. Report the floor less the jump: 13.2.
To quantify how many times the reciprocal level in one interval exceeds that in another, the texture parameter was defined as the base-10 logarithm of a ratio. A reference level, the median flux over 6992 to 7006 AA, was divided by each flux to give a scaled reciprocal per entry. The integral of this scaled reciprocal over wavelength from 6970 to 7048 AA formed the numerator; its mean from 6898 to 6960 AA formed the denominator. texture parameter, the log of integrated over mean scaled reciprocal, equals 1.86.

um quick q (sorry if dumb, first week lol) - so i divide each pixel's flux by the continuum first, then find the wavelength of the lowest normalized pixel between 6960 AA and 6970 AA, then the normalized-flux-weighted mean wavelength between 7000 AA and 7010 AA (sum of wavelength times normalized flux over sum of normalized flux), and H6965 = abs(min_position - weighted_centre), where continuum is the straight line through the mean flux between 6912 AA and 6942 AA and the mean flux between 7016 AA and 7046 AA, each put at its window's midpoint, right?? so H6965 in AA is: 38.0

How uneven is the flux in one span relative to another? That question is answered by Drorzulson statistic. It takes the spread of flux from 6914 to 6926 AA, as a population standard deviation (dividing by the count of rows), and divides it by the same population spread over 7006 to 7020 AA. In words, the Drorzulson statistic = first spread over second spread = 0.67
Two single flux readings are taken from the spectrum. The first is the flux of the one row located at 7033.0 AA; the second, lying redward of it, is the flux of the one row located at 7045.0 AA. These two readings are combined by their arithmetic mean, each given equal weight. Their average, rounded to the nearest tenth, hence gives 17.5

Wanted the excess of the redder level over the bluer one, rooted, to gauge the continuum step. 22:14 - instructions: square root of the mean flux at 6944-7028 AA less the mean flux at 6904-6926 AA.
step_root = 1.7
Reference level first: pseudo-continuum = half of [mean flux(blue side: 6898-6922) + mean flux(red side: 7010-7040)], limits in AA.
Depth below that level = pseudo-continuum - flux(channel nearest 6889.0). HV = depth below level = 0.1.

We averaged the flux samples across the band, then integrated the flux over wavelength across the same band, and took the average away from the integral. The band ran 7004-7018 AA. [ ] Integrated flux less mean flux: 219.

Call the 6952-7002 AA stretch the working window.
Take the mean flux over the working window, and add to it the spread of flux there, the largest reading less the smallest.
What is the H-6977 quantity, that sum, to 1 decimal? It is 20.9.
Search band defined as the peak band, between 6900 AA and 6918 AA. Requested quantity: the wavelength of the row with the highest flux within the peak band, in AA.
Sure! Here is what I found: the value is 6901.0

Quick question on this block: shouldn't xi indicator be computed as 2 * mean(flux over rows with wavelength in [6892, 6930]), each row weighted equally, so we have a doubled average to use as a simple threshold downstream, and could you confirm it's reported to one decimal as 30.1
